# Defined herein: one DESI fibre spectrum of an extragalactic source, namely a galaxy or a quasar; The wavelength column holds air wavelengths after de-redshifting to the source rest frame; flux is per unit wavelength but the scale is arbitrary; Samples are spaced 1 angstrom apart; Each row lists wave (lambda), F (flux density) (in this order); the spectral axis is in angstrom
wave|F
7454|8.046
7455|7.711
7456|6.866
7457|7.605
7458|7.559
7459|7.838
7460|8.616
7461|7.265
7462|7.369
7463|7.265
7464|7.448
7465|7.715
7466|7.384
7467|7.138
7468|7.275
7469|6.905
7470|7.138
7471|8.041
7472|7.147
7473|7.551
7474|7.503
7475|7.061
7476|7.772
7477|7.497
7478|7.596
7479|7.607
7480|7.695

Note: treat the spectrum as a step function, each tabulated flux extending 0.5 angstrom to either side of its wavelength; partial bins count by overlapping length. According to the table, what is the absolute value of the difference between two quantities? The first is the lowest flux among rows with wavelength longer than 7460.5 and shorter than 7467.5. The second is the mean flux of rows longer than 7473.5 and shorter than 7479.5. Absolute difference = 0.37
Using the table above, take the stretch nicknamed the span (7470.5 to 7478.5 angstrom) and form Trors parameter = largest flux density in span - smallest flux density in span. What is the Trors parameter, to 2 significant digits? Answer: 0.98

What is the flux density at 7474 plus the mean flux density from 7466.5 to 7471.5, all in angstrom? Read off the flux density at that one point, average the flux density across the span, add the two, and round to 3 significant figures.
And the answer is 14.8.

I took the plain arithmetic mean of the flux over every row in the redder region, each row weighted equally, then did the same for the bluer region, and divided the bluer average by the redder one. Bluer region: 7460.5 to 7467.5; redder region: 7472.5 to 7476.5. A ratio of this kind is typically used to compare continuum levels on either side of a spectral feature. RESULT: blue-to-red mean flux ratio 0.99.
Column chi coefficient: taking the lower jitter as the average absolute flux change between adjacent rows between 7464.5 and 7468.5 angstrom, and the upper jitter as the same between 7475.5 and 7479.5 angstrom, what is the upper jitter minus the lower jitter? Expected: -0.11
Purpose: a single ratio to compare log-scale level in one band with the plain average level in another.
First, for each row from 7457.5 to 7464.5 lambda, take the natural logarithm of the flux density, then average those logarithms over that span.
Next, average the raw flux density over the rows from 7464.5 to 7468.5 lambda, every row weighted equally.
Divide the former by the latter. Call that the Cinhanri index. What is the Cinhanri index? 0.275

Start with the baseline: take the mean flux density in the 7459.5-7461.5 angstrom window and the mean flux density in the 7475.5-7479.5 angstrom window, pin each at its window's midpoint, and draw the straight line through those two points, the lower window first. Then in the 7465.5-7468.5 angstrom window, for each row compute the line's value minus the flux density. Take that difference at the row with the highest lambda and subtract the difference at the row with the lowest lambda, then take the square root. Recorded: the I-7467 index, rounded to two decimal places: 0.27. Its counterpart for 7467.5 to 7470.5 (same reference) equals 0.31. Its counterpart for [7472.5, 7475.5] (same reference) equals 0.67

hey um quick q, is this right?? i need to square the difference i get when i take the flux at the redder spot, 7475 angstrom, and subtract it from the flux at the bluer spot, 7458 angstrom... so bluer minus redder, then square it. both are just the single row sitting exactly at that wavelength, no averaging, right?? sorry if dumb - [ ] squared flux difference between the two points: 0.25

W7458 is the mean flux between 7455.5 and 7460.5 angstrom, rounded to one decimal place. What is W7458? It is 7.7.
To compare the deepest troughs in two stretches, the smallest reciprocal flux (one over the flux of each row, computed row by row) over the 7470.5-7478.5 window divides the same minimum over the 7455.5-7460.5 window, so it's 0.93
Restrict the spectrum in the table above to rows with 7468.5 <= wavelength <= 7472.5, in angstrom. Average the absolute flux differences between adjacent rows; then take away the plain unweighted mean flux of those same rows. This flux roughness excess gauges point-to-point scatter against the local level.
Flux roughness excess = -6.63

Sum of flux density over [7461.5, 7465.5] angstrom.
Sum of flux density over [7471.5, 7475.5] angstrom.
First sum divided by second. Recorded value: 1.02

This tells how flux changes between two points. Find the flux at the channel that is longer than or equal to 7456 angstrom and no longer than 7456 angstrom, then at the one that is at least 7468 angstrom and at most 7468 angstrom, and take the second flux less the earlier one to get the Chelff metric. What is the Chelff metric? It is 0.41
